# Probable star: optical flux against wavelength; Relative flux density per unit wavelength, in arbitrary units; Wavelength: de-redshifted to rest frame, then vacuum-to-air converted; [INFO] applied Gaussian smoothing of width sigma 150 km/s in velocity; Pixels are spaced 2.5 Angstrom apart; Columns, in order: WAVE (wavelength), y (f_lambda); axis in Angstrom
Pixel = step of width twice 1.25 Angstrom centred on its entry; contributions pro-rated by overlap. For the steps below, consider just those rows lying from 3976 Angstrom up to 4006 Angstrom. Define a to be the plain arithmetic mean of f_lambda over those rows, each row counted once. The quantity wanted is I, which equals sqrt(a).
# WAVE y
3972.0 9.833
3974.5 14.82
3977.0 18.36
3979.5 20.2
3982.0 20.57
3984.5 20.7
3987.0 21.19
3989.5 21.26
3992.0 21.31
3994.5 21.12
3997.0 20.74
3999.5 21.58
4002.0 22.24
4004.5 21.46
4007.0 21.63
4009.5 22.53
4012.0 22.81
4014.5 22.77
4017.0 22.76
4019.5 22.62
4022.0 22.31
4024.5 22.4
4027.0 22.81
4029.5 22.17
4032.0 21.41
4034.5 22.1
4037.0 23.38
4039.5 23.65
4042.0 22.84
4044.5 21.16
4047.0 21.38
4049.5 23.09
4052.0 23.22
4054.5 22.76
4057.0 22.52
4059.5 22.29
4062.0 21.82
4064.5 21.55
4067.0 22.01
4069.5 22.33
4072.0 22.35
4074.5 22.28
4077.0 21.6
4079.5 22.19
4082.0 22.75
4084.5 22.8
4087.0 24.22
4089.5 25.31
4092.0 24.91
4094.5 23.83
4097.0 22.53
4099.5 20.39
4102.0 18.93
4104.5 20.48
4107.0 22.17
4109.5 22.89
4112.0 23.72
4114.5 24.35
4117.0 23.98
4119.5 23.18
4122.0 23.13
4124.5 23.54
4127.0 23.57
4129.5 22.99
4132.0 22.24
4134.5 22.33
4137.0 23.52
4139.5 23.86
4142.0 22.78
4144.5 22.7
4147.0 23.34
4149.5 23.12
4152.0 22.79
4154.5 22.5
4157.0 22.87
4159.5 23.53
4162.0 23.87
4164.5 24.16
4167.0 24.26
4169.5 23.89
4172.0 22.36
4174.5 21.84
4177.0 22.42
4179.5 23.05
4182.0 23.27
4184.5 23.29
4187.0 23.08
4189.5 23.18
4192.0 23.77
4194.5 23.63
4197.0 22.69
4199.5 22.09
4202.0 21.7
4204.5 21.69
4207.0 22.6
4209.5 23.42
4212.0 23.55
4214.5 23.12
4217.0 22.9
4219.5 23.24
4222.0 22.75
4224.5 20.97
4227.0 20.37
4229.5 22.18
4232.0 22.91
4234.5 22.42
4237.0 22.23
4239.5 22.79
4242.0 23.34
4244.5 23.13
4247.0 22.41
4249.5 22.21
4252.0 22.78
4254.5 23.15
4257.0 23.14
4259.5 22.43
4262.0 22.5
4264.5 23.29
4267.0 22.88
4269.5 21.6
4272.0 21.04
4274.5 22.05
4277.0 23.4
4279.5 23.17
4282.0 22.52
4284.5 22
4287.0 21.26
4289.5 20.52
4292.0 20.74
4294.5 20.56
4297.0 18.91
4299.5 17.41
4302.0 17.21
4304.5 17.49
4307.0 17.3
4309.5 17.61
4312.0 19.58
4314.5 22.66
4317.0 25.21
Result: 4.57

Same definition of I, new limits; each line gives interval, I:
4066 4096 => 4.80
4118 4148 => 4.81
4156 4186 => 4.82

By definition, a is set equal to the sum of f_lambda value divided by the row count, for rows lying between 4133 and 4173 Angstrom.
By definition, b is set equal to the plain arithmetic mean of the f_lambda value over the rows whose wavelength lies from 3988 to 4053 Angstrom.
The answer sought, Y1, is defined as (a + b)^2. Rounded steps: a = 23.2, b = 22.2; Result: 2063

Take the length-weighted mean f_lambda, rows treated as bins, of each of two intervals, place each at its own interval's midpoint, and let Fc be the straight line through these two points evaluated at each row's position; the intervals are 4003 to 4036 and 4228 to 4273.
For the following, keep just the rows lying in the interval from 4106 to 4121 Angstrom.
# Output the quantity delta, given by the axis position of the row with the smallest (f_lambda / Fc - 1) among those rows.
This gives 4107.0 Angstrom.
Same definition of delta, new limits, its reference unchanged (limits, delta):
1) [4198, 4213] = 4204.5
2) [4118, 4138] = 4132.0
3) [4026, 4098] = 4044.5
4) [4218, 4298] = 4297.0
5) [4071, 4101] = 4099.5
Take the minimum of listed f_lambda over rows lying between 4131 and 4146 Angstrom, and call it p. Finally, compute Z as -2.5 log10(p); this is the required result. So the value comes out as -3.37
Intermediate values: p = 22.24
